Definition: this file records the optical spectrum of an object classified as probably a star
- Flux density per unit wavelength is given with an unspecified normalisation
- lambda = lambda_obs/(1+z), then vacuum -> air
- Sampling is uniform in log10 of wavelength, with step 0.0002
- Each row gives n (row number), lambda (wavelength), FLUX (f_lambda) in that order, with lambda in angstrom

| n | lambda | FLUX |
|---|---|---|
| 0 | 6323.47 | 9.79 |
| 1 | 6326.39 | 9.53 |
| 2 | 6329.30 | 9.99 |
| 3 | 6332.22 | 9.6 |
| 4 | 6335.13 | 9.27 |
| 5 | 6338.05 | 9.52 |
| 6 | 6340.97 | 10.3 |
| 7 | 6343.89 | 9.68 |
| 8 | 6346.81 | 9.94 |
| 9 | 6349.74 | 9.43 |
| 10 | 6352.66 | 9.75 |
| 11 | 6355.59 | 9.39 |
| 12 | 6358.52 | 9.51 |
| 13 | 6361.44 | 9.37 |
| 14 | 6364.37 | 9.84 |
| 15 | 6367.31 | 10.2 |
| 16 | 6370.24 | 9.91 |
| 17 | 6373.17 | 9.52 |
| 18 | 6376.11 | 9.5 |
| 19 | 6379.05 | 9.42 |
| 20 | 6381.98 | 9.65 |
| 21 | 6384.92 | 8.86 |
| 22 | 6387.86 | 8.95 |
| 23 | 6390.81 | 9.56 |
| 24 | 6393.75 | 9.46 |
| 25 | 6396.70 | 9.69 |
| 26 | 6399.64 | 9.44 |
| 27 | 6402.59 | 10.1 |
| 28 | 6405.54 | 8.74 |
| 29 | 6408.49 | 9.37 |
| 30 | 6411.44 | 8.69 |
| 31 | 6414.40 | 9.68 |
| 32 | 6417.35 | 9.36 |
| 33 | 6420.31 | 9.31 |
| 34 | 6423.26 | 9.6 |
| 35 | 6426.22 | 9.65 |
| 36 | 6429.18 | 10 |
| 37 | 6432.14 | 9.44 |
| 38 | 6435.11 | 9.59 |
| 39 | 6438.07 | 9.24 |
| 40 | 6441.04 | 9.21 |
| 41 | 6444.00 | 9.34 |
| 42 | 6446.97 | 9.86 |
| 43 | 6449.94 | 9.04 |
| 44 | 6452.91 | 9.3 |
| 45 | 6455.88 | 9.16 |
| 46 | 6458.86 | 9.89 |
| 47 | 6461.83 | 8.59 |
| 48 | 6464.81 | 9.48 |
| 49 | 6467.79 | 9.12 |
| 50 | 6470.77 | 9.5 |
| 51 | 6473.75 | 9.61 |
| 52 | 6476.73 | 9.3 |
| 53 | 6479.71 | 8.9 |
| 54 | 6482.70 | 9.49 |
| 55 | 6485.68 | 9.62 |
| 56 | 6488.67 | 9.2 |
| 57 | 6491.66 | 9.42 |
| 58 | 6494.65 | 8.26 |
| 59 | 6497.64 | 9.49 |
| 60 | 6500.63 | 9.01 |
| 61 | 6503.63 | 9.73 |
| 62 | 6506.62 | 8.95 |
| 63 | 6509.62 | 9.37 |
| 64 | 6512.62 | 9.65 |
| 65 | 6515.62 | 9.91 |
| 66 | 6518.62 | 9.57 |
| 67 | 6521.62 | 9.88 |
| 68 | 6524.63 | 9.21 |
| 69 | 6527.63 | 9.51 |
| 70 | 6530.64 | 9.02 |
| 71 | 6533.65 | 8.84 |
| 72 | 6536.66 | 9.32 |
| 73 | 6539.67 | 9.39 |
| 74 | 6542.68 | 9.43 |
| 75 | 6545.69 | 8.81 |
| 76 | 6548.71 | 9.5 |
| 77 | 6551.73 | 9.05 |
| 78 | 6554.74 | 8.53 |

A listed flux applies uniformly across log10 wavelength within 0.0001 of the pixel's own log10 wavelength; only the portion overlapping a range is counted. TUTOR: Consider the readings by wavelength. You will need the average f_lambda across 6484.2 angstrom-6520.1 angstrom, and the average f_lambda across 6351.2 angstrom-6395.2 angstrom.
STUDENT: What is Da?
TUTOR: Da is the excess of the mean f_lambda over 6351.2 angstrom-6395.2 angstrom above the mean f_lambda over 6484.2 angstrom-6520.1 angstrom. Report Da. 0.18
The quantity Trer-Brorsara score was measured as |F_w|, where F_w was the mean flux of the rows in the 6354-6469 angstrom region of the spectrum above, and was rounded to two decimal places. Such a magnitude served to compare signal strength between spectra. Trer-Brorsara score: 9.44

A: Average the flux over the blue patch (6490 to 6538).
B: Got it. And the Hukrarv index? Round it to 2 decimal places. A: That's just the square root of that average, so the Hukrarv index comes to 3.05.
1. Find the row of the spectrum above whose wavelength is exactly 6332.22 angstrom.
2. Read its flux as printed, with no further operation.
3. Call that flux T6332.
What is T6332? 9.6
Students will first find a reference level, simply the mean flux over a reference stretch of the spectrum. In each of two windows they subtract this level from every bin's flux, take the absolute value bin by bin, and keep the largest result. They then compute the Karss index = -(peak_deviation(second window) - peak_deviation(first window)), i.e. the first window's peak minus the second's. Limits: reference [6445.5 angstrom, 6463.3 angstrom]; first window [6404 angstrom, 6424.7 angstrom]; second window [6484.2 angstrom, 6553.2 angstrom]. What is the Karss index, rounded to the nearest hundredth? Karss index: -0.43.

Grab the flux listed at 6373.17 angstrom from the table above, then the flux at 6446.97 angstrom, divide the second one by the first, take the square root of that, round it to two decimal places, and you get 1.02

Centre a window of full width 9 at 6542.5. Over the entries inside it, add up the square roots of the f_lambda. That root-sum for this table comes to 9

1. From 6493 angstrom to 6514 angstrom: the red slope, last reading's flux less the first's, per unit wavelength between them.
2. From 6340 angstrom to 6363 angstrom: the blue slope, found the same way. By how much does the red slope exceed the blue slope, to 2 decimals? 0.12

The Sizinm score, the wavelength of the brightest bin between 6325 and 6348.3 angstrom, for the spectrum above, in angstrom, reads 6340.97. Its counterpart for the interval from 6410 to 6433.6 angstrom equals 6429.18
